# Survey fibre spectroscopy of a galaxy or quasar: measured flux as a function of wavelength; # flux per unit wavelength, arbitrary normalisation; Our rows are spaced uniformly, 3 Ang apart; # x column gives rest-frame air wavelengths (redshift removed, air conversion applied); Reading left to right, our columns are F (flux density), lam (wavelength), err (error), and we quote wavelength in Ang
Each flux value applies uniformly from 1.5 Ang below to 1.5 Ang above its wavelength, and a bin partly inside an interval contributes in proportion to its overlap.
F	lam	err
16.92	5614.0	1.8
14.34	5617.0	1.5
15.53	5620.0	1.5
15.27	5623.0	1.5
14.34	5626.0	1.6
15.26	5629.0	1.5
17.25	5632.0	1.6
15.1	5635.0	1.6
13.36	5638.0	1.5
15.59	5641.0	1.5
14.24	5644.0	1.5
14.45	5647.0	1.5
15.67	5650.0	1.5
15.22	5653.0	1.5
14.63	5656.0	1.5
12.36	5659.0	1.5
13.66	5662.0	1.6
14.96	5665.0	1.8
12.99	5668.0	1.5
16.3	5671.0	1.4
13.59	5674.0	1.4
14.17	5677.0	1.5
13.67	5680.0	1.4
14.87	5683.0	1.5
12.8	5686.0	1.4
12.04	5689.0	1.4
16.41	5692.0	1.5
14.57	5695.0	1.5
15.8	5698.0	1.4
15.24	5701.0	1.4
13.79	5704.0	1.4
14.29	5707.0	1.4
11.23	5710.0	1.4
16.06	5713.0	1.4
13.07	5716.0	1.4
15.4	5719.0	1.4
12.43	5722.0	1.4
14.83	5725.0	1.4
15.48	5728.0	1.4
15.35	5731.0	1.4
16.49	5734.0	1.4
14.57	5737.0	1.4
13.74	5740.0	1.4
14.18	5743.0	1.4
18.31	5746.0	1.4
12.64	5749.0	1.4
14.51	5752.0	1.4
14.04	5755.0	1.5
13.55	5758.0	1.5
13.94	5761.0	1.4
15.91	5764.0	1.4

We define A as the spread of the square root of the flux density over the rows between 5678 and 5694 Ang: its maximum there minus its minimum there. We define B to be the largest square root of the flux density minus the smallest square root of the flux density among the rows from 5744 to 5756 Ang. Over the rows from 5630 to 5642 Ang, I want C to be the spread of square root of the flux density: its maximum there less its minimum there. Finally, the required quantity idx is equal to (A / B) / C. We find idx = 1.6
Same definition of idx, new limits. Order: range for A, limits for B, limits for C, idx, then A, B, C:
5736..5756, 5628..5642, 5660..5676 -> 3.4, 0.7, 0.50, 0.43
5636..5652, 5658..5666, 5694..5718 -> 1.3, 0.3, 0.35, 0.66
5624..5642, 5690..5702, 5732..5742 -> 6.0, 0.5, 0.23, 0.35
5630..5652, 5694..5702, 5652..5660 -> 8.2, 0.5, 0.16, 0.39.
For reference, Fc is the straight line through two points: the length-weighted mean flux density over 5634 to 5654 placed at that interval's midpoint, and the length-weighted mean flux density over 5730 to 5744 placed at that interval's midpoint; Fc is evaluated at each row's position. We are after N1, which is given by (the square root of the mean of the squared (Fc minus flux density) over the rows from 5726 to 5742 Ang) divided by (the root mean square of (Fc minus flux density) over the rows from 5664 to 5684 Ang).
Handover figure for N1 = 0.86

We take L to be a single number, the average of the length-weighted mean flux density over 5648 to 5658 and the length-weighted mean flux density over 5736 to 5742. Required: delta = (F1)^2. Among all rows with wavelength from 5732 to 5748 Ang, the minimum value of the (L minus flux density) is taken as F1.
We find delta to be 14.1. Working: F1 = -3.8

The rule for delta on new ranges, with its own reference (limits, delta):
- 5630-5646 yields 7.2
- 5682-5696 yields 3.4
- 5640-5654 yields 1.2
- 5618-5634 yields 7.2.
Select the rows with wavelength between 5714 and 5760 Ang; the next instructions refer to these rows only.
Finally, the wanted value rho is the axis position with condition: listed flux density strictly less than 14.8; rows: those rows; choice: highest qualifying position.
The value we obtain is 5758.0 Ang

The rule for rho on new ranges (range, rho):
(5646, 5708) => 5707.0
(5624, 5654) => 5647.0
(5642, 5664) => 5662.0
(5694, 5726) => 5722.0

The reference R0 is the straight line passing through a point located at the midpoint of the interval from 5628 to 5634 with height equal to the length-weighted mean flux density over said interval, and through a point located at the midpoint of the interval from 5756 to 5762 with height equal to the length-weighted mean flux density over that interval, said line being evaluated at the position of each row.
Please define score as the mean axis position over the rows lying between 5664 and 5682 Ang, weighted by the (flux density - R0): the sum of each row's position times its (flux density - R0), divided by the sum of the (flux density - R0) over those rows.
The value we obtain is 5673.3 Ang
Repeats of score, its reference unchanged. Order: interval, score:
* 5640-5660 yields 5652.2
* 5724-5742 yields 5731.0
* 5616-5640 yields 5627.1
